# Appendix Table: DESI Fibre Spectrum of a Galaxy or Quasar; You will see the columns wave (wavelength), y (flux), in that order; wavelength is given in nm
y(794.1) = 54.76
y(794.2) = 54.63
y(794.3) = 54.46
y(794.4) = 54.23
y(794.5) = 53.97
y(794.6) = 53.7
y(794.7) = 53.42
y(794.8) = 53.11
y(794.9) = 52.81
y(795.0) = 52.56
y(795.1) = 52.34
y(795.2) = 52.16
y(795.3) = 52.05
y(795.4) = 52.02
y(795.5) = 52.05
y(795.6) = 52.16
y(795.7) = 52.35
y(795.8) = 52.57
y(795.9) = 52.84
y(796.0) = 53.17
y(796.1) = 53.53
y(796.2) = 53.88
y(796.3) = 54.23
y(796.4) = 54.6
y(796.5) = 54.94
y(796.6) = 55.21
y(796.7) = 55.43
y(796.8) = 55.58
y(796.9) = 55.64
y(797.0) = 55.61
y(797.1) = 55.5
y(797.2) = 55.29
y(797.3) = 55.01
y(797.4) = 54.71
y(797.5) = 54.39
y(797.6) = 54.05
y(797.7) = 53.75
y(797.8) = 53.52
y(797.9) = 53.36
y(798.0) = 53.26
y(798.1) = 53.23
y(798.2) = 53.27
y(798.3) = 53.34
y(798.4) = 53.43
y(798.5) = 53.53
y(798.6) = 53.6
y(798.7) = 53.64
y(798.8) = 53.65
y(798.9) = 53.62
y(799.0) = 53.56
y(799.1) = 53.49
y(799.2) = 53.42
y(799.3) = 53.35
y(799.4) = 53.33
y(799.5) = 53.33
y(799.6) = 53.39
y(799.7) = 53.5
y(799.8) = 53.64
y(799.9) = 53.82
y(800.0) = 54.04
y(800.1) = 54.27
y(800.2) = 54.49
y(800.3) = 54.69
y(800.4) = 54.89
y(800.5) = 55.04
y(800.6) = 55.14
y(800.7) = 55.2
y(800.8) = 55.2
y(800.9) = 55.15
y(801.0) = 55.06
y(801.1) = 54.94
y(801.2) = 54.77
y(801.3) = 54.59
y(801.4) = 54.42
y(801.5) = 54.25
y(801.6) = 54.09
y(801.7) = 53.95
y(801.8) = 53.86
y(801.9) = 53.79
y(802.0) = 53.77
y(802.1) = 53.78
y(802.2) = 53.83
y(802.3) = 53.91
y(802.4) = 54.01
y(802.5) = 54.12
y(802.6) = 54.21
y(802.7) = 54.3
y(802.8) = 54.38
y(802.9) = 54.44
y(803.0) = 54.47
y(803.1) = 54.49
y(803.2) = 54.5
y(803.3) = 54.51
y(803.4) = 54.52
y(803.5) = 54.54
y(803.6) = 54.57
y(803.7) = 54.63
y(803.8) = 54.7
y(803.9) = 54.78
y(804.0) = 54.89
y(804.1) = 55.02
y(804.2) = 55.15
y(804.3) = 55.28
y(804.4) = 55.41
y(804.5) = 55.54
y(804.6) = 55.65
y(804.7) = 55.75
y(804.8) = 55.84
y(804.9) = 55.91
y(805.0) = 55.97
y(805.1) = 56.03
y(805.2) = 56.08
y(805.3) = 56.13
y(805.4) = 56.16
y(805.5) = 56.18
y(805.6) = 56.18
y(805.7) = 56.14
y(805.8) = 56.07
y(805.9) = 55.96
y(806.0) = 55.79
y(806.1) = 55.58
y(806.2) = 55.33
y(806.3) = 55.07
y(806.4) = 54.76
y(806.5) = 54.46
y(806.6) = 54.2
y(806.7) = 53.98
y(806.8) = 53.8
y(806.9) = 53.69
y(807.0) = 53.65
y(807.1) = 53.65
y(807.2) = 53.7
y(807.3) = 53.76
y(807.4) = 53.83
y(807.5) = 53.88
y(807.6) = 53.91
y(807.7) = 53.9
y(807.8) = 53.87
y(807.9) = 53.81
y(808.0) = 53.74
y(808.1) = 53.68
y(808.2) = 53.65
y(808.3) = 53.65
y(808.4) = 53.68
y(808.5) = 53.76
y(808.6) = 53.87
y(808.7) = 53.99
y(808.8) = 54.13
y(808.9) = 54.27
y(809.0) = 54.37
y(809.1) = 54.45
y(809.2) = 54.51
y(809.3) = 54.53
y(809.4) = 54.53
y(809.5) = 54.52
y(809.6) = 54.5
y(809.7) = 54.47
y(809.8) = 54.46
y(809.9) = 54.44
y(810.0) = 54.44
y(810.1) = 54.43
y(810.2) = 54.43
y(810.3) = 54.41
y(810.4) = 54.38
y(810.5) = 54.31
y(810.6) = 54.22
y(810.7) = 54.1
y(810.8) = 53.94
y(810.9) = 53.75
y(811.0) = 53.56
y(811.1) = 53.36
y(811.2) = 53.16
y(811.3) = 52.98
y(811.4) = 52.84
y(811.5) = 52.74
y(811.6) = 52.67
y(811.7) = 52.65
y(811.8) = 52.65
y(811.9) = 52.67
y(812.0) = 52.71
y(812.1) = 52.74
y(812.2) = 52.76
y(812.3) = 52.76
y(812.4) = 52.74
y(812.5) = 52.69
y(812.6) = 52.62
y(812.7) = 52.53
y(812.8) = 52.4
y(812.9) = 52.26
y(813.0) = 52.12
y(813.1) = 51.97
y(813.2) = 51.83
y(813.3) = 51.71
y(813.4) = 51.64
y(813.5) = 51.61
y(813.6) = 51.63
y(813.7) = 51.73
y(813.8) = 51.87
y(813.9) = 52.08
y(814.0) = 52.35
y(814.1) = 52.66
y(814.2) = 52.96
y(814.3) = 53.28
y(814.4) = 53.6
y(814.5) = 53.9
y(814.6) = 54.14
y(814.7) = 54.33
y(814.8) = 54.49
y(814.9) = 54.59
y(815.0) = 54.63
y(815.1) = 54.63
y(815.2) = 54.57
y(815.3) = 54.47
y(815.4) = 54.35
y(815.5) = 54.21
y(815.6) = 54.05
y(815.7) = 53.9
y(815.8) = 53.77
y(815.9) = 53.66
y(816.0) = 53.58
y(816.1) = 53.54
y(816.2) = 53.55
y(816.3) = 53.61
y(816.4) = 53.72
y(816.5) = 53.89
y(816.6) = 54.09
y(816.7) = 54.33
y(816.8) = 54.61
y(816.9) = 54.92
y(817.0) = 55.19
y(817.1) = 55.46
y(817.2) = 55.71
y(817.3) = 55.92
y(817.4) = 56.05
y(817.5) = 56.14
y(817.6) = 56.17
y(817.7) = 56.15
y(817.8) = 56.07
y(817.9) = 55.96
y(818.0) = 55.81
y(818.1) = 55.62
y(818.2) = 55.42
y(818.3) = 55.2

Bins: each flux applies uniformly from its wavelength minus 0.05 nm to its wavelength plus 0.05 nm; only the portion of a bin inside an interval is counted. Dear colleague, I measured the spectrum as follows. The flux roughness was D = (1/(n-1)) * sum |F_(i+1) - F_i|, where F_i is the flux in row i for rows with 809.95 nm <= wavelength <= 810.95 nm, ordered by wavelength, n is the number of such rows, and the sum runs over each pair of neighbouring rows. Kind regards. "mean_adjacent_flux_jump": 0.08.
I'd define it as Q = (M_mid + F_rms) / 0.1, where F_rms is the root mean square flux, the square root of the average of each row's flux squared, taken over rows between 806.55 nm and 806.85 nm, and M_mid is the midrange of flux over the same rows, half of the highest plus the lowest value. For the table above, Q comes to 1080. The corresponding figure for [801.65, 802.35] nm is 1077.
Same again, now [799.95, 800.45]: 1089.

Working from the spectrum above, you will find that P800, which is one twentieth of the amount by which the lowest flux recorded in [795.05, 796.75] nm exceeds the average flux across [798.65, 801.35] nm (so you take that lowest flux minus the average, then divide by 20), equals -0.11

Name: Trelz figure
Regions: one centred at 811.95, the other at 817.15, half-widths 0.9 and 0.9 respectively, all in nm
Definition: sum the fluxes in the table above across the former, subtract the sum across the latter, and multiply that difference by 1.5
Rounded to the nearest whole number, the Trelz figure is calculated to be -66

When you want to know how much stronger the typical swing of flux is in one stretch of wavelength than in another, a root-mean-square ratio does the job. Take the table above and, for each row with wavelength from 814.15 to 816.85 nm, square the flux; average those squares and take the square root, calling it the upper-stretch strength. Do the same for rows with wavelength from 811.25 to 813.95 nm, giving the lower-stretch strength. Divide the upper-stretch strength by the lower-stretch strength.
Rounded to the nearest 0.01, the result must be 1.03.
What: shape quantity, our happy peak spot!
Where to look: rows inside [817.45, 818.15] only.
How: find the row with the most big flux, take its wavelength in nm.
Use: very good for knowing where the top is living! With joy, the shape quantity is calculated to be 817.6 nm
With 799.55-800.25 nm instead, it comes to 800.2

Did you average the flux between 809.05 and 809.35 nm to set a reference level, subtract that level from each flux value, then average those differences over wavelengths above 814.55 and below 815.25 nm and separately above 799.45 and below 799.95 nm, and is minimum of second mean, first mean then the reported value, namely -1.0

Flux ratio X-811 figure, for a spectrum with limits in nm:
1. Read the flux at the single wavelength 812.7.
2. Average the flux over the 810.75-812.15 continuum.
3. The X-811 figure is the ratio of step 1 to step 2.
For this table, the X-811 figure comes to 0.99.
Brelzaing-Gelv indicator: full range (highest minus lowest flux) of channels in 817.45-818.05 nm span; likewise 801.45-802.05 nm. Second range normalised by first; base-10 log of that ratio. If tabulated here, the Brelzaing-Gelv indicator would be 0.12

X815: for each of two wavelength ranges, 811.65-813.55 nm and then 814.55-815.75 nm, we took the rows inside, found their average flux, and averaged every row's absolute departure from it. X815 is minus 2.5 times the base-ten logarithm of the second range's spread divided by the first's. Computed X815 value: 0.7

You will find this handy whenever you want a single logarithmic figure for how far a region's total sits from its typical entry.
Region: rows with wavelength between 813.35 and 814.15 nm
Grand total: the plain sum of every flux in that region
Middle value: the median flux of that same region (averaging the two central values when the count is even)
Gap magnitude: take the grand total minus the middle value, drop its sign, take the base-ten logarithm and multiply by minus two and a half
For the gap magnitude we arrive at -6.4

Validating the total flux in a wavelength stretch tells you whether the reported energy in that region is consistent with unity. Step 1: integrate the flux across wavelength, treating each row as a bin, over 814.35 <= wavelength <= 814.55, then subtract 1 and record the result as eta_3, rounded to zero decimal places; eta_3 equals 10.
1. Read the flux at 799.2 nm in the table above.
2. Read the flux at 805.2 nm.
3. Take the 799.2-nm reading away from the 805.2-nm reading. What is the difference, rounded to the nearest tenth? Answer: 2.7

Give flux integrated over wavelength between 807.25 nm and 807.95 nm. 37.7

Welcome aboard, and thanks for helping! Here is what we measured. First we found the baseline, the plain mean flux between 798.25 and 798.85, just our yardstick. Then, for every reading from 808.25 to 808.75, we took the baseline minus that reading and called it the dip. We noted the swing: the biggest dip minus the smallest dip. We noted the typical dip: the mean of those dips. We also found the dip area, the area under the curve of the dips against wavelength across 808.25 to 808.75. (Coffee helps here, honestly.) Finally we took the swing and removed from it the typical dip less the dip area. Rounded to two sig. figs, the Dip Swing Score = 0.47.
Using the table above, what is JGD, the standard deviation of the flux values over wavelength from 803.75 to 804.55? 0.3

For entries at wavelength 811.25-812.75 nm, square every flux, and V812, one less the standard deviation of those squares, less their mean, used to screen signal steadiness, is -2789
